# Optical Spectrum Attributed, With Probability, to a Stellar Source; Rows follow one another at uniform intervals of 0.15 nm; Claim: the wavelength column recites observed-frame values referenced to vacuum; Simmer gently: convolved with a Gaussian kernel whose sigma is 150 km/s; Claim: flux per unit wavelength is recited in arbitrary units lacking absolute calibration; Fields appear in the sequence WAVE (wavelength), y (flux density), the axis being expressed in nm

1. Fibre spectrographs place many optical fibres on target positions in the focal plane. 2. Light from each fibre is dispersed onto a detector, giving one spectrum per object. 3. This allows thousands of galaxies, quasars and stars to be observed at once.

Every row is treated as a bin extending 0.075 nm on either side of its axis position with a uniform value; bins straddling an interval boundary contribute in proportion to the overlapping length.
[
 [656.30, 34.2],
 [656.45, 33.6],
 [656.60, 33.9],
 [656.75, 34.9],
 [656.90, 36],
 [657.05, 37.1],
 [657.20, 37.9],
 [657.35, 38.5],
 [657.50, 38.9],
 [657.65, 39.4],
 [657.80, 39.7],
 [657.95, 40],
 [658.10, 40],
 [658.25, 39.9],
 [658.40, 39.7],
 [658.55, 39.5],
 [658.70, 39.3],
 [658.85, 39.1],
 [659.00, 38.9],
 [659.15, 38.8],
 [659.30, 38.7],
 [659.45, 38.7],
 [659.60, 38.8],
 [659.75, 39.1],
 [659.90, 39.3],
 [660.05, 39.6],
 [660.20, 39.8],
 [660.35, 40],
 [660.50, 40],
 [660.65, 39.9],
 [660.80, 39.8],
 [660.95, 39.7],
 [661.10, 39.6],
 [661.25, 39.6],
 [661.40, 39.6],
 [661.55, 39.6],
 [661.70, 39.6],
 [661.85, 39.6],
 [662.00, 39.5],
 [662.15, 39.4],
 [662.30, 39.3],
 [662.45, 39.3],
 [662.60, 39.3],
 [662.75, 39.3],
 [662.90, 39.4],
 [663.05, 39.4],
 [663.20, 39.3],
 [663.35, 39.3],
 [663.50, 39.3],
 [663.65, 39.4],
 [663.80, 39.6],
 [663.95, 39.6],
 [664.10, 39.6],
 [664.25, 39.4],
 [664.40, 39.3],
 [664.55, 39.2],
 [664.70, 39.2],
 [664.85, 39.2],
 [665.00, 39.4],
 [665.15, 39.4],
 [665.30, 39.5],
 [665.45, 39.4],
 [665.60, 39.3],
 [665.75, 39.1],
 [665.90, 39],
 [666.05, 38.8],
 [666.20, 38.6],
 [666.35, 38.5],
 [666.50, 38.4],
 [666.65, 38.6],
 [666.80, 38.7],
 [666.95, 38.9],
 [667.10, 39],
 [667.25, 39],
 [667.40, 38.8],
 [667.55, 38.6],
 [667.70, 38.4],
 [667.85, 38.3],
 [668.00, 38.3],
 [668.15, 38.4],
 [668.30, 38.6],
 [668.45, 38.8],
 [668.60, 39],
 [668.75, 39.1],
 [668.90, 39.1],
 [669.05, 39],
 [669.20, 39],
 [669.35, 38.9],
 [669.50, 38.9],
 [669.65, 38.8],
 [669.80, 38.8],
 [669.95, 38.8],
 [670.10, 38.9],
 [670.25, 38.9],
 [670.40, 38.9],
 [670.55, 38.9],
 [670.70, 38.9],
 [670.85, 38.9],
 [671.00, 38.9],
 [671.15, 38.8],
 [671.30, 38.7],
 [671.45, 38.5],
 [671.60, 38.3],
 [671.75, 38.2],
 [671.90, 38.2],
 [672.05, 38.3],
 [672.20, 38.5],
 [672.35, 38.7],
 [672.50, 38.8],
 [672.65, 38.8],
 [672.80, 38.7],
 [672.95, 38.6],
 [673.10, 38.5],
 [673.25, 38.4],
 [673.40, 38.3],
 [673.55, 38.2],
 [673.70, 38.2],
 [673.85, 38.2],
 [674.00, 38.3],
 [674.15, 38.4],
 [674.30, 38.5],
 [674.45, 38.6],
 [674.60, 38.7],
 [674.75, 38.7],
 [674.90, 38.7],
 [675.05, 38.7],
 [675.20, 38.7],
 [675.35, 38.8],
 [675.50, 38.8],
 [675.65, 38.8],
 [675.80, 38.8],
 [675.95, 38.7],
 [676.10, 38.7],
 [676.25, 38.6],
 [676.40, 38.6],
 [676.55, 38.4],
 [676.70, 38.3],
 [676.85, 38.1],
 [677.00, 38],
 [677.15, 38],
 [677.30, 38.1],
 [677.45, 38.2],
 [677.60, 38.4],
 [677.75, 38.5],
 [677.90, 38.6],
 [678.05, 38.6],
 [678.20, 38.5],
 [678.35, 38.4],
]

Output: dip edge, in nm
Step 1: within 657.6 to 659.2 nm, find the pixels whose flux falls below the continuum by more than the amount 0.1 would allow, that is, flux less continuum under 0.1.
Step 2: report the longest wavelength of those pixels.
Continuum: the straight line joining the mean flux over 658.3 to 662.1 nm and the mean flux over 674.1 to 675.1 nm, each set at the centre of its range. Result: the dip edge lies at 659.15 nm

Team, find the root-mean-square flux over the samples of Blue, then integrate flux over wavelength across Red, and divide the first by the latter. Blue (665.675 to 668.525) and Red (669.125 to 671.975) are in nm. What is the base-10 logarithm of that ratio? -0.456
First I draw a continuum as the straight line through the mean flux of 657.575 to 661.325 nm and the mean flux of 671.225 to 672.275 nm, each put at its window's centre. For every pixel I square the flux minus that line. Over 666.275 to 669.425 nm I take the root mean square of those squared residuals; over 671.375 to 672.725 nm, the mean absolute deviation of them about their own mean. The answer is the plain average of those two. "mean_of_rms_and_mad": 0.101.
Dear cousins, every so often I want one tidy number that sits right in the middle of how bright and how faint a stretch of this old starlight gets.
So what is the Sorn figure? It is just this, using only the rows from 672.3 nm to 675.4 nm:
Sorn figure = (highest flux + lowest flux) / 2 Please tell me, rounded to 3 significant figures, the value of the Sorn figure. 38.5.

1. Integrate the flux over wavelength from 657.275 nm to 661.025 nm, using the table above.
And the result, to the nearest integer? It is 148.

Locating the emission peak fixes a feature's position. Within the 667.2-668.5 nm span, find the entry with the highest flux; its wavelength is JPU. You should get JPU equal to 667.25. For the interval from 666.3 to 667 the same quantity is 666.95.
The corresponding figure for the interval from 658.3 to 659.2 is 658.40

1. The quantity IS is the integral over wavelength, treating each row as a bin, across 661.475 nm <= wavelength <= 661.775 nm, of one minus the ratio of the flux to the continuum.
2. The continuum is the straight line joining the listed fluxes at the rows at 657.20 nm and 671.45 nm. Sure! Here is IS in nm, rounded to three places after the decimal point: -0.012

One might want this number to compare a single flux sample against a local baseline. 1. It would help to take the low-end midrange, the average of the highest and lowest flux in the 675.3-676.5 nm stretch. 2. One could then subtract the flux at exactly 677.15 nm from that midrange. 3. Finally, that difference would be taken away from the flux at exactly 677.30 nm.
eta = 37.4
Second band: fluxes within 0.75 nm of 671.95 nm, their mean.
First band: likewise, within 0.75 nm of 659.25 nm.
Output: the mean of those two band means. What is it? 38.8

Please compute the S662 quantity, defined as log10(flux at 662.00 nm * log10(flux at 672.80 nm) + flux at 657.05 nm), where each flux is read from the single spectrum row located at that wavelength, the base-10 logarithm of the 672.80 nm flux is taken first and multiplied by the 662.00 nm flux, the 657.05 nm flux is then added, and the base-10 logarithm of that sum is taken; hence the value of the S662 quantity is 1.999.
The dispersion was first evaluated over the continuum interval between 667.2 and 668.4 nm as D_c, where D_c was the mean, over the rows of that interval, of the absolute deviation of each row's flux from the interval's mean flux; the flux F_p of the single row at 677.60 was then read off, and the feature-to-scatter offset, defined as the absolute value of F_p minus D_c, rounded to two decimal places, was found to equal 38.20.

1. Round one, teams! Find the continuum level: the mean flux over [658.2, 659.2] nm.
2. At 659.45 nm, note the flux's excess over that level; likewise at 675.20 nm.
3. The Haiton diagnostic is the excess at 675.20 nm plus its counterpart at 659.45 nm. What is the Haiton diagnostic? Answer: -1.2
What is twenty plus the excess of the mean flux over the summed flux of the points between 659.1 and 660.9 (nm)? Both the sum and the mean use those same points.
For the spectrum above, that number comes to -413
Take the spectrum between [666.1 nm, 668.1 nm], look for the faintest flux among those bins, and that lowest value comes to 38.3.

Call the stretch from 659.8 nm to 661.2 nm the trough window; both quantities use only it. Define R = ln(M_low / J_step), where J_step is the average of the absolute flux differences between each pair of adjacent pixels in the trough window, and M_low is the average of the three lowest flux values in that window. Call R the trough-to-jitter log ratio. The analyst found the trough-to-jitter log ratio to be 5.7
